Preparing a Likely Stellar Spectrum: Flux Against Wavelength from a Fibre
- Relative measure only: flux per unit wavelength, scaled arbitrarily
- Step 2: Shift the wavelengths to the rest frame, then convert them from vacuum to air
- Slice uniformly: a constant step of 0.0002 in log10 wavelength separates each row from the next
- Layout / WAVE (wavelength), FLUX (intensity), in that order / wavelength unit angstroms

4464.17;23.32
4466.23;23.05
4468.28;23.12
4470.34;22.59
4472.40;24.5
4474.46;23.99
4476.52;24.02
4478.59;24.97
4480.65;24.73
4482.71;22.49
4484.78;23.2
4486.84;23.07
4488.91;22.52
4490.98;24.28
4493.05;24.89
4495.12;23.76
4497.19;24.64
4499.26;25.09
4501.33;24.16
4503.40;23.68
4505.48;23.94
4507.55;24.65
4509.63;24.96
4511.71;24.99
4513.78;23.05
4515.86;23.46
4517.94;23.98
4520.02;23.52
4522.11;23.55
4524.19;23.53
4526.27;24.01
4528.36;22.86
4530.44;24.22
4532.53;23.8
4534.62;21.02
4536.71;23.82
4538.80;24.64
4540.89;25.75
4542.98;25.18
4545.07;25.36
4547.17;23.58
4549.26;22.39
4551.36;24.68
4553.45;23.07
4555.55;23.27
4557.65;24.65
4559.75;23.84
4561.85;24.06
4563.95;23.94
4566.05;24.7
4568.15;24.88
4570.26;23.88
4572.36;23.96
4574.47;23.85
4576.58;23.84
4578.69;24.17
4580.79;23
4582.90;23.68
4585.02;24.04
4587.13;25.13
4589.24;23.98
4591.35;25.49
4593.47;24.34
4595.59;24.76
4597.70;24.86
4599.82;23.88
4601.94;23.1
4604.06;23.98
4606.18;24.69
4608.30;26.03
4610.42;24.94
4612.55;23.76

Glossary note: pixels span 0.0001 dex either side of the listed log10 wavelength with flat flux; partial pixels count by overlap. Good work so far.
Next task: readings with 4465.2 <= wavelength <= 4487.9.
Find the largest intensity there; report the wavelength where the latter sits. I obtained 4478.59 angstroms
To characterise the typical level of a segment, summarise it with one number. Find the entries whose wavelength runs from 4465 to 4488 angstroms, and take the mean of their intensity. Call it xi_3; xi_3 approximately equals 23.6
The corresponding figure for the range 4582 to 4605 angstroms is 24.3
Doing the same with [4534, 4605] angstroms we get 24.1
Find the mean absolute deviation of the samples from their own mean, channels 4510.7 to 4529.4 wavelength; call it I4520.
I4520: 0.44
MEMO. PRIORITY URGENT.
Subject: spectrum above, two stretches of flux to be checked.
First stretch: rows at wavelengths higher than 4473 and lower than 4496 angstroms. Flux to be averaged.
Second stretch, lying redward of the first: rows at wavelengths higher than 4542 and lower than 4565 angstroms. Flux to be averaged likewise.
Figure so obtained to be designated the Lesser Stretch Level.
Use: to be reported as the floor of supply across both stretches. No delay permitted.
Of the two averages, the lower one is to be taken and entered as 23.8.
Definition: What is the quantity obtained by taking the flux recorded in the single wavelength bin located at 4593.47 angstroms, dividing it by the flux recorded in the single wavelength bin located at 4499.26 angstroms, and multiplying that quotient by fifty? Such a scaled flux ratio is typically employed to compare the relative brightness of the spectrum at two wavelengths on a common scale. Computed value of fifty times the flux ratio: 48.5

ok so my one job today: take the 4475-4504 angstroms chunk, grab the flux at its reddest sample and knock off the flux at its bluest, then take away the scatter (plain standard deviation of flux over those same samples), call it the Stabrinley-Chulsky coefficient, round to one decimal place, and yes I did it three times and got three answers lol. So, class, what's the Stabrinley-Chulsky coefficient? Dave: -1.2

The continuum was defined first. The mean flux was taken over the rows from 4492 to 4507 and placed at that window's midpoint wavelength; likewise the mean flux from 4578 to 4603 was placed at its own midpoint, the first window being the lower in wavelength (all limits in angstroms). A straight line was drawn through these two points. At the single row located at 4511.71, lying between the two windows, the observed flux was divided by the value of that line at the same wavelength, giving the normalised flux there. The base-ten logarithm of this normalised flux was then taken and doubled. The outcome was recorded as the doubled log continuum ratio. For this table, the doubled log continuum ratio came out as 0.02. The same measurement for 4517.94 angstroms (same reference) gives -0.01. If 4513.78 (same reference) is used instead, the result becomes -0.05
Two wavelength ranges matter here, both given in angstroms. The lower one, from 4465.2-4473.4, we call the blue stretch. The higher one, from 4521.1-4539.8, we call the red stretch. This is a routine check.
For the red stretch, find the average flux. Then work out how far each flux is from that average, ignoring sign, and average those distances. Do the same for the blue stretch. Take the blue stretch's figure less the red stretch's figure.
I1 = -0.1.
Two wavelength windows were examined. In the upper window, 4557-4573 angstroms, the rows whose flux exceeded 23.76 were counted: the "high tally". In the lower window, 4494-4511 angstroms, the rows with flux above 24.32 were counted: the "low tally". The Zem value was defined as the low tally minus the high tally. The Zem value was -4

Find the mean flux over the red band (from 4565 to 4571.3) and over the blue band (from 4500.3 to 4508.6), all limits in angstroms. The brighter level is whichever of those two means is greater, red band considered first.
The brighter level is 24.5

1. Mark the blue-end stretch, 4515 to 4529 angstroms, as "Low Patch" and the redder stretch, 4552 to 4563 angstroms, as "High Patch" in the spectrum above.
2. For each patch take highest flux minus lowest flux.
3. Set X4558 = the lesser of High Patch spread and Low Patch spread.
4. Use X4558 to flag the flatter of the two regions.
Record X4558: 1.15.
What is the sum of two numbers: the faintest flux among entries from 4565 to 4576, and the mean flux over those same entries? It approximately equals 48.1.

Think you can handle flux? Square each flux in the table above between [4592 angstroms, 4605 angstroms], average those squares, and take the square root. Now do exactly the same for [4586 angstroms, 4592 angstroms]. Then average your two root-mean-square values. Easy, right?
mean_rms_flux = 24.5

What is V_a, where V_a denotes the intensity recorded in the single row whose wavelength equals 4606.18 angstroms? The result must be 24.69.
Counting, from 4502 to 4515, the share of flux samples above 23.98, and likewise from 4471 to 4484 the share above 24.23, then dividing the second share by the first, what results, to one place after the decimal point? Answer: 1.0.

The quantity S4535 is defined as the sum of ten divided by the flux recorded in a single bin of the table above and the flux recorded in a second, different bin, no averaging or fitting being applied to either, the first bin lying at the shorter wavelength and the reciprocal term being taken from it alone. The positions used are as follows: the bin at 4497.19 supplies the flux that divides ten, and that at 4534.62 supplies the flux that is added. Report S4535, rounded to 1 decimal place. 21.4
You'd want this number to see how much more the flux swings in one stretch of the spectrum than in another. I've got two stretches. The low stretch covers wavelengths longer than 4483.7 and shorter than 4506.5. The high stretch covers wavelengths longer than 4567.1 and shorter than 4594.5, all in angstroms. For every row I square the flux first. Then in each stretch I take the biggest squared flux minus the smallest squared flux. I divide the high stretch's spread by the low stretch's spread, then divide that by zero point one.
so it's 10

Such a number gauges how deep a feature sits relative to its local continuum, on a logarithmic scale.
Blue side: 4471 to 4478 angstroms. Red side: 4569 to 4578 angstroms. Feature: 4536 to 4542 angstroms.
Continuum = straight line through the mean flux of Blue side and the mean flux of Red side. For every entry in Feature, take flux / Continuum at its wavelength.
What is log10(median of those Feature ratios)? 0.012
